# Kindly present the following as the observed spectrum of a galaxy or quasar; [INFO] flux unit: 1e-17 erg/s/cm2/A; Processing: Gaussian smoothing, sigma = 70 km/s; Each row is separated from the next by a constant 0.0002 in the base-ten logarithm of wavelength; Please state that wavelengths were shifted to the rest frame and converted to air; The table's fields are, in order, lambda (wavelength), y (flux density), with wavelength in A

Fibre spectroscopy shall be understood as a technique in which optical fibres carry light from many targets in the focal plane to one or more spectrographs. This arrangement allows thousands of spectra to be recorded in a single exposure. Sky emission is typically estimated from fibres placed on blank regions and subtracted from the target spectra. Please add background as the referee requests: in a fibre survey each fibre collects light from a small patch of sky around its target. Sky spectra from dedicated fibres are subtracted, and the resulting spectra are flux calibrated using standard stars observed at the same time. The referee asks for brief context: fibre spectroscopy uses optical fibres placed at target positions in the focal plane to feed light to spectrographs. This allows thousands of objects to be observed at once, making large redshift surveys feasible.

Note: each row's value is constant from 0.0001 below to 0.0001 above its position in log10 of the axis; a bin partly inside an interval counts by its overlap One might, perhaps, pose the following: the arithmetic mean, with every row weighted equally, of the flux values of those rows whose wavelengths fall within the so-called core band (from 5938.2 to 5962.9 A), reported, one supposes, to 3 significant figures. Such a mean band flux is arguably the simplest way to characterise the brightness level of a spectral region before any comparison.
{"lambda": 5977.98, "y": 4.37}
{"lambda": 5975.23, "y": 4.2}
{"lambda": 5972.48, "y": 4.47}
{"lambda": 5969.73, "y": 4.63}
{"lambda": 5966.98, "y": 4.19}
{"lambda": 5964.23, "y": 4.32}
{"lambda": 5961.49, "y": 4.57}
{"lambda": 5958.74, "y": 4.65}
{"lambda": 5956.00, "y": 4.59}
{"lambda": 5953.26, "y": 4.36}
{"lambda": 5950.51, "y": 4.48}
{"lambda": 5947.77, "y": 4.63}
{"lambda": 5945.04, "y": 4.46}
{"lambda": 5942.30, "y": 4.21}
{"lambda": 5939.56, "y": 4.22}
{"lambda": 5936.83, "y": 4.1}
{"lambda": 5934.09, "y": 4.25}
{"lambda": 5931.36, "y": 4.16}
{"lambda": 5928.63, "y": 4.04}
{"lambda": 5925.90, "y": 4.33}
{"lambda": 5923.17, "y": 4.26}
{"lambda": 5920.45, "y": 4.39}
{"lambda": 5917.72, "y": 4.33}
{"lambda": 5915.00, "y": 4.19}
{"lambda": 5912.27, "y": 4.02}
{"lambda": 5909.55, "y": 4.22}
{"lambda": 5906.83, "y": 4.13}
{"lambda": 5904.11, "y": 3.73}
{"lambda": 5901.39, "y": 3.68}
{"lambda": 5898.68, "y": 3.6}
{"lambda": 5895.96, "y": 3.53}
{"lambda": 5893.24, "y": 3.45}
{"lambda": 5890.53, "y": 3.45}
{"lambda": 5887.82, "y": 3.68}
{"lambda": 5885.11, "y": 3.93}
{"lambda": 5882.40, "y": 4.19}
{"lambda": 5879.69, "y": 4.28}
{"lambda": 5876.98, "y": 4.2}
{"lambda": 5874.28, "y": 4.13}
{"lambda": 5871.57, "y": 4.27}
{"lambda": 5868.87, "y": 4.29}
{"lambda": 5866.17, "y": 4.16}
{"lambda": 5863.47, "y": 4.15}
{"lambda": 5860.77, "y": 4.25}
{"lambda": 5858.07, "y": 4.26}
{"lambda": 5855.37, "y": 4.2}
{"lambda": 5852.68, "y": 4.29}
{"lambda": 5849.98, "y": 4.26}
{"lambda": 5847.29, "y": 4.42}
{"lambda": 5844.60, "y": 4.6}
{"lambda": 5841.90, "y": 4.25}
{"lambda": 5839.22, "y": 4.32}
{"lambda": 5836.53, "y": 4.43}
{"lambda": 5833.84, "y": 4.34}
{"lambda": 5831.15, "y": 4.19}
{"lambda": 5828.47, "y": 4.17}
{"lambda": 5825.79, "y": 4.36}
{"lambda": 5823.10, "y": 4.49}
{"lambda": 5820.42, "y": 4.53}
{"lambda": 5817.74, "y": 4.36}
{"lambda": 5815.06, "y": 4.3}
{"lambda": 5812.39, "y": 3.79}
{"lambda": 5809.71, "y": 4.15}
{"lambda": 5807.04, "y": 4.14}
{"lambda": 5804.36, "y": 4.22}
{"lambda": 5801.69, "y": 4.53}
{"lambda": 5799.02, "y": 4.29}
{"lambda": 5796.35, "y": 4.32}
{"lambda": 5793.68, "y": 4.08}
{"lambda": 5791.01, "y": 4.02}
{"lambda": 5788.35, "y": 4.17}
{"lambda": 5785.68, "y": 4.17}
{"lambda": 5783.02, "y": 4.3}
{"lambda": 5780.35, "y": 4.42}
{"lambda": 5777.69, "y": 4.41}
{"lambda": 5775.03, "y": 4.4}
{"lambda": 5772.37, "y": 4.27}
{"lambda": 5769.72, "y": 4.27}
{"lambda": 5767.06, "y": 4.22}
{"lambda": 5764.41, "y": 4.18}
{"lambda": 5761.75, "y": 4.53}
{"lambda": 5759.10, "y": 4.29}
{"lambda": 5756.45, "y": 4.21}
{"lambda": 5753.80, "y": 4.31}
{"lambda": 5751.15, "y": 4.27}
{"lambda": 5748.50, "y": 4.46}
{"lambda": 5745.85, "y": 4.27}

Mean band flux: 4.46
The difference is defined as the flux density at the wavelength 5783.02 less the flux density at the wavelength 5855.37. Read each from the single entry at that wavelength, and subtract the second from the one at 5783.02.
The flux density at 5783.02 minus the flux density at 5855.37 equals 0.10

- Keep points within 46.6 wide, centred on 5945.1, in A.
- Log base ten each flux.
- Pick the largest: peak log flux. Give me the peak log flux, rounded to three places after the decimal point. 0.667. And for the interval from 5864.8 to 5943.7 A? 0.642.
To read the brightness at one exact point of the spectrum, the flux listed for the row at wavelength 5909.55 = 4.22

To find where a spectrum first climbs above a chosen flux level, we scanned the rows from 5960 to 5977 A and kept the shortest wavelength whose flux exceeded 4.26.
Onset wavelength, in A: 5961.49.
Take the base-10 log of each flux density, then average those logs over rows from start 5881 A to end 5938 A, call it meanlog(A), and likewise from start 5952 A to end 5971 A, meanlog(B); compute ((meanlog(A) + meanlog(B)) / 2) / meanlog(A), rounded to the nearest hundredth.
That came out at 1.04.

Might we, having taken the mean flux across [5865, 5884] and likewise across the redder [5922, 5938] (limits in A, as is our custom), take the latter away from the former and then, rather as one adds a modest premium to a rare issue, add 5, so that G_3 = 5.03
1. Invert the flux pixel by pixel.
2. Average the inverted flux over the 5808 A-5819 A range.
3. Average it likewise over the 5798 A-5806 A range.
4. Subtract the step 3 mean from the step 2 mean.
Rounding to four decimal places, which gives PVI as 0.0114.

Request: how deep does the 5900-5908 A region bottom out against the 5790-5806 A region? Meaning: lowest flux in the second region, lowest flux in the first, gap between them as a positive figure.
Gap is 0.34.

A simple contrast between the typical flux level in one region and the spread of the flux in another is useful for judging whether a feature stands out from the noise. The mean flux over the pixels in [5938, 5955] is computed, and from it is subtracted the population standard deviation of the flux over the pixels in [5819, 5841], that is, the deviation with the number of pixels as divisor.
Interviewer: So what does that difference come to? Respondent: 4.27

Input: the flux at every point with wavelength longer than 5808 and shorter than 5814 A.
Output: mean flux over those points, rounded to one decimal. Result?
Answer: 4.0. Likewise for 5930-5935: 4.2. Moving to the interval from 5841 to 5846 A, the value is 4.4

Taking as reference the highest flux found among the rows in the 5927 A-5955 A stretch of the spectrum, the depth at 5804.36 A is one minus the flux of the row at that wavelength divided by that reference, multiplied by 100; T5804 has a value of 8.9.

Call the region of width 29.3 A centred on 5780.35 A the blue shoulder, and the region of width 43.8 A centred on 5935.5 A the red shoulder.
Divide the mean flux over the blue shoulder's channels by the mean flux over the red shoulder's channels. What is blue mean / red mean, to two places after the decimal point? 0.99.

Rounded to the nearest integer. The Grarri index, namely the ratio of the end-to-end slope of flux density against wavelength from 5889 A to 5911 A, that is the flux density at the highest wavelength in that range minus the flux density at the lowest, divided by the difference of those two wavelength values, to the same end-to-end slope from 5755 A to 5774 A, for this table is 11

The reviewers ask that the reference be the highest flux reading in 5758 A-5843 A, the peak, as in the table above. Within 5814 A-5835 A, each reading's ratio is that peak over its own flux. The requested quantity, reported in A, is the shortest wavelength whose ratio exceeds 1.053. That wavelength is 5815.06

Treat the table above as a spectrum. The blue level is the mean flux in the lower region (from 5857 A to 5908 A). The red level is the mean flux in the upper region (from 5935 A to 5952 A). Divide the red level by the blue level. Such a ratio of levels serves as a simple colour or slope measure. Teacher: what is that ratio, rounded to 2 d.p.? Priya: 1.10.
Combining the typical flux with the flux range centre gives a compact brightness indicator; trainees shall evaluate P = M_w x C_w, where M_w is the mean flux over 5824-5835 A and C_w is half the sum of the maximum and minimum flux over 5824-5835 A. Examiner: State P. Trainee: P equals 18.2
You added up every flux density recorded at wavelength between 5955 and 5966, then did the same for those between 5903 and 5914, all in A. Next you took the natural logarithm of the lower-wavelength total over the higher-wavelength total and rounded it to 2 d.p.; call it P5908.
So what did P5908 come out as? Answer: -0.12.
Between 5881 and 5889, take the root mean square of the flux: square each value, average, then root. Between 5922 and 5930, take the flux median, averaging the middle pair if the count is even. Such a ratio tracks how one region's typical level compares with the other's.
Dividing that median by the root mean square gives 1.08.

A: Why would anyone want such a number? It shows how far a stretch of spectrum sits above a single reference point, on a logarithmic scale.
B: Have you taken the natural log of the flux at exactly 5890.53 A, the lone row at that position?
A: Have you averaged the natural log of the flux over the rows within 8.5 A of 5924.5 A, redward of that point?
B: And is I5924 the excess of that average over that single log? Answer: 0.21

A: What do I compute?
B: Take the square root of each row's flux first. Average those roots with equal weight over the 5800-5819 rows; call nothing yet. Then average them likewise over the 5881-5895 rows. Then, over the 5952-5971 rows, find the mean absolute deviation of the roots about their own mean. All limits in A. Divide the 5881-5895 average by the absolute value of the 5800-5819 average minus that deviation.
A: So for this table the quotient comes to 0.96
